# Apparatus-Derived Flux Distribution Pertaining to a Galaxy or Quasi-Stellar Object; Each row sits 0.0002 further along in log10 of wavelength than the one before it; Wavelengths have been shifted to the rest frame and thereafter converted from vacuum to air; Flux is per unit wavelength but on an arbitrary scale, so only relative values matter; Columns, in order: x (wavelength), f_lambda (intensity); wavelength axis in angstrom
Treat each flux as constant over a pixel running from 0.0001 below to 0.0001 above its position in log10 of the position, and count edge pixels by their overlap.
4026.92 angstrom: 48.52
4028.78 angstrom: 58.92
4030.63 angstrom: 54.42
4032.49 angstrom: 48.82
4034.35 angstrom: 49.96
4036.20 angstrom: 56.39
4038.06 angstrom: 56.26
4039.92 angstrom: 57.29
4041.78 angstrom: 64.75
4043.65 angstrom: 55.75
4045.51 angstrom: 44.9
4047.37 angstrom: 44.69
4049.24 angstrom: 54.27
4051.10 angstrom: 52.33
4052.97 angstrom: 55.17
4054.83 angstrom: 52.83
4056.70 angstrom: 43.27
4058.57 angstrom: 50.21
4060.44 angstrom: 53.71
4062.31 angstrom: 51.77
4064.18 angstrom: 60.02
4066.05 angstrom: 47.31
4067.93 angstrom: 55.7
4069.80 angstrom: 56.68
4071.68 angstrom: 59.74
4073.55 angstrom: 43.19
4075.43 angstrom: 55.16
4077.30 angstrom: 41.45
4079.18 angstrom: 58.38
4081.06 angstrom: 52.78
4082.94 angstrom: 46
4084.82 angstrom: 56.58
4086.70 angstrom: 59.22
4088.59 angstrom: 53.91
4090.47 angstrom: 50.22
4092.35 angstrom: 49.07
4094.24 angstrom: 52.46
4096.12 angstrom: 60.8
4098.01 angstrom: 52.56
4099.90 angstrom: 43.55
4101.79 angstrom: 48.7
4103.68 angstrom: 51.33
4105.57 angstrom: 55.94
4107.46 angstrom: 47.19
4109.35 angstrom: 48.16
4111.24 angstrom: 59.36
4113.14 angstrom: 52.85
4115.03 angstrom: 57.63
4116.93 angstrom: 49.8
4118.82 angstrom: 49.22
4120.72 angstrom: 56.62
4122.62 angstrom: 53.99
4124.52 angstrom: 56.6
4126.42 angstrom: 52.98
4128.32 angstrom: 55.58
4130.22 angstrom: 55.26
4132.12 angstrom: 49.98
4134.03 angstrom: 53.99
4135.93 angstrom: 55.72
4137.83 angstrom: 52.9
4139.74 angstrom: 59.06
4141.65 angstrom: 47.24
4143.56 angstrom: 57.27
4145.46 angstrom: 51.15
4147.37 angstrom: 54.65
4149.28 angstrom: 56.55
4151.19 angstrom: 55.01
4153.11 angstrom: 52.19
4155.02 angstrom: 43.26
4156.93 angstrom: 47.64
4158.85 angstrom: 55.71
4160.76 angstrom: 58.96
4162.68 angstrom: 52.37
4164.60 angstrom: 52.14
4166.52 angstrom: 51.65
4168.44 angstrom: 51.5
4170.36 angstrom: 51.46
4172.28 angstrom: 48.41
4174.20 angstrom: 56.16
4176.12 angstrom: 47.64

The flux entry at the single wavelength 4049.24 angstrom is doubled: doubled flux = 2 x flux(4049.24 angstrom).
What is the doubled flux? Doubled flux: 109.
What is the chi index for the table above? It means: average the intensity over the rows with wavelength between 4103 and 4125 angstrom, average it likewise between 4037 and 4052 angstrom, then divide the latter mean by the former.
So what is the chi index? 1.01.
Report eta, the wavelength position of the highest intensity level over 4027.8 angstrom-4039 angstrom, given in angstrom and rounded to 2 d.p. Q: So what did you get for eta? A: 4028.78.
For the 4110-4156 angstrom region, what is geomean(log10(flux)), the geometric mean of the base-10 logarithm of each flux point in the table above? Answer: 1.73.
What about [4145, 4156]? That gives 1.72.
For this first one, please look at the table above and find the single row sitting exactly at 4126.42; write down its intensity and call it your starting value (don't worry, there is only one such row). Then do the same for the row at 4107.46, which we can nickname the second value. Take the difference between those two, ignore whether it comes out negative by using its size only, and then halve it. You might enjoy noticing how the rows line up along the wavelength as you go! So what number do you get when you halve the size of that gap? 2.9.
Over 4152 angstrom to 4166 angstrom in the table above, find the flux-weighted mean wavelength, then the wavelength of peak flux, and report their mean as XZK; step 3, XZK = 4159.9 angstrom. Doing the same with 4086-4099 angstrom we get 4094.2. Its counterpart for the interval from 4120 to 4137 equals 4124.5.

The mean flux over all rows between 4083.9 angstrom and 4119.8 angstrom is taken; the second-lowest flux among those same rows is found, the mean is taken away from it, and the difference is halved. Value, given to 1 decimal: -2.7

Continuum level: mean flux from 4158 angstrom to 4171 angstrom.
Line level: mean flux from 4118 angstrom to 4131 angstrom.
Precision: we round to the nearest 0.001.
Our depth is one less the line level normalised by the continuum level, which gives -0.017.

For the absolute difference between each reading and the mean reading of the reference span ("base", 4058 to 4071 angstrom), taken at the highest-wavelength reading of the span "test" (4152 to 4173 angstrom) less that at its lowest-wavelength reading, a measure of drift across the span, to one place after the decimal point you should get 3.8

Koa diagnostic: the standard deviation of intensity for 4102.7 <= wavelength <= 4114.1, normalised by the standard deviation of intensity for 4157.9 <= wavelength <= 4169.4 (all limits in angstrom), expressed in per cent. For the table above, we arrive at 155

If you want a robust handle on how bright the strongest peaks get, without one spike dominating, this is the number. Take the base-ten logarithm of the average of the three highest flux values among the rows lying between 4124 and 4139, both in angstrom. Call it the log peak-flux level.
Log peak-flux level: 1.75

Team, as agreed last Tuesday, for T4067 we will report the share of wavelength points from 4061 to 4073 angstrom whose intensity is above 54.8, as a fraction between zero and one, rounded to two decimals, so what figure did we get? 0.67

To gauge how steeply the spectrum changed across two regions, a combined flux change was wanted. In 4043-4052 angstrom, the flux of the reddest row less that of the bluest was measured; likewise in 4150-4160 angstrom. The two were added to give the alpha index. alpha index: -2.7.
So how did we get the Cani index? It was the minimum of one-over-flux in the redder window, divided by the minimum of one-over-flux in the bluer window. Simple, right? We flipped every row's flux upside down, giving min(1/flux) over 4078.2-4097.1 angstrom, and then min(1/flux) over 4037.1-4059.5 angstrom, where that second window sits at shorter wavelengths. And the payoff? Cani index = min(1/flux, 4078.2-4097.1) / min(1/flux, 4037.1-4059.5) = 1.06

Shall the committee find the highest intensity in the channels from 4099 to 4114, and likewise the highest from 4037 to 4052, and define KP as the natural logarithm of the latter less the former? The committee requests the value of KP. 1.7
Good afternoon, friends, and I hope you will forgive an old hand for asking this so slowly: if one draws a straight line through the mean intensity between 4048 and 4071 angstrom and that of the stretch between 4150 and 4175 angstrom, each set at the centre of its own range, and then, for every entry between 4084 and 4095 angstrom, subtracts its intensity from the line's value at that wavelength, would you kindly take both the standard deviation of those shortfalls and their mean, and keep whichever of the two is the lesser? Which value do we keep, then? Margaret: -1.0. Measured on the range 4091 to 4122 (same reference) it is 0.2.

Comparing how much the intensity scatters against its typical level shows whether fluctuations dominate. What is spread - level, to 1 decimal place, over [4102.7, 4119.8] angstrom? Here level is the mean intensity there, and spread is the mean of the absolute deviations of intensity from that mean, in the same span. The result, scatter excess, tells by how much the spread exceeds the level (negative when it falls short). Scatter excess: -48.8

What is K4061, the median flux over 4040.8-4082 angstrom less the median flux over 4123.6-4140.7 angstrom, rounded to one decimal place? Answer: -2.0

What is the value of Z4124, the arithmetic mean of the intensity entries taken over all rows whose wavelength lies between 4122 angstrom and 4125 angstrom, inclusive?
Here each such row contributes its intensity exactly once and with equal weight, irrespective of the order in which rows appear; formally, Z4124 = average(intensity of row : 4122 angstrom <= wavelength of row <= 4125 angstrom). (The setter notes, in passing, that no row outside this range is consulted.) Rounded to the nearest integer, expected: 55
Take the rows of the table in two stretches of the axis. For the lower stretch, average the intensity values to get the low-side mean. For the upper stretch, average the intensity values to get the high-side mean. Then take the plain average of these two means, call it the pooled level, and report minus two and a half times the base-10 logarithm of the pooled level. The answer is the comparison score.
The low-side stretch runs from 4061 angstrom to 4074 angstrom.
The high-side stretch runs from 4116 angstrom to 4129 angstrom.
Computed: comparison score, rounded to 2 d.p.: -4.32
